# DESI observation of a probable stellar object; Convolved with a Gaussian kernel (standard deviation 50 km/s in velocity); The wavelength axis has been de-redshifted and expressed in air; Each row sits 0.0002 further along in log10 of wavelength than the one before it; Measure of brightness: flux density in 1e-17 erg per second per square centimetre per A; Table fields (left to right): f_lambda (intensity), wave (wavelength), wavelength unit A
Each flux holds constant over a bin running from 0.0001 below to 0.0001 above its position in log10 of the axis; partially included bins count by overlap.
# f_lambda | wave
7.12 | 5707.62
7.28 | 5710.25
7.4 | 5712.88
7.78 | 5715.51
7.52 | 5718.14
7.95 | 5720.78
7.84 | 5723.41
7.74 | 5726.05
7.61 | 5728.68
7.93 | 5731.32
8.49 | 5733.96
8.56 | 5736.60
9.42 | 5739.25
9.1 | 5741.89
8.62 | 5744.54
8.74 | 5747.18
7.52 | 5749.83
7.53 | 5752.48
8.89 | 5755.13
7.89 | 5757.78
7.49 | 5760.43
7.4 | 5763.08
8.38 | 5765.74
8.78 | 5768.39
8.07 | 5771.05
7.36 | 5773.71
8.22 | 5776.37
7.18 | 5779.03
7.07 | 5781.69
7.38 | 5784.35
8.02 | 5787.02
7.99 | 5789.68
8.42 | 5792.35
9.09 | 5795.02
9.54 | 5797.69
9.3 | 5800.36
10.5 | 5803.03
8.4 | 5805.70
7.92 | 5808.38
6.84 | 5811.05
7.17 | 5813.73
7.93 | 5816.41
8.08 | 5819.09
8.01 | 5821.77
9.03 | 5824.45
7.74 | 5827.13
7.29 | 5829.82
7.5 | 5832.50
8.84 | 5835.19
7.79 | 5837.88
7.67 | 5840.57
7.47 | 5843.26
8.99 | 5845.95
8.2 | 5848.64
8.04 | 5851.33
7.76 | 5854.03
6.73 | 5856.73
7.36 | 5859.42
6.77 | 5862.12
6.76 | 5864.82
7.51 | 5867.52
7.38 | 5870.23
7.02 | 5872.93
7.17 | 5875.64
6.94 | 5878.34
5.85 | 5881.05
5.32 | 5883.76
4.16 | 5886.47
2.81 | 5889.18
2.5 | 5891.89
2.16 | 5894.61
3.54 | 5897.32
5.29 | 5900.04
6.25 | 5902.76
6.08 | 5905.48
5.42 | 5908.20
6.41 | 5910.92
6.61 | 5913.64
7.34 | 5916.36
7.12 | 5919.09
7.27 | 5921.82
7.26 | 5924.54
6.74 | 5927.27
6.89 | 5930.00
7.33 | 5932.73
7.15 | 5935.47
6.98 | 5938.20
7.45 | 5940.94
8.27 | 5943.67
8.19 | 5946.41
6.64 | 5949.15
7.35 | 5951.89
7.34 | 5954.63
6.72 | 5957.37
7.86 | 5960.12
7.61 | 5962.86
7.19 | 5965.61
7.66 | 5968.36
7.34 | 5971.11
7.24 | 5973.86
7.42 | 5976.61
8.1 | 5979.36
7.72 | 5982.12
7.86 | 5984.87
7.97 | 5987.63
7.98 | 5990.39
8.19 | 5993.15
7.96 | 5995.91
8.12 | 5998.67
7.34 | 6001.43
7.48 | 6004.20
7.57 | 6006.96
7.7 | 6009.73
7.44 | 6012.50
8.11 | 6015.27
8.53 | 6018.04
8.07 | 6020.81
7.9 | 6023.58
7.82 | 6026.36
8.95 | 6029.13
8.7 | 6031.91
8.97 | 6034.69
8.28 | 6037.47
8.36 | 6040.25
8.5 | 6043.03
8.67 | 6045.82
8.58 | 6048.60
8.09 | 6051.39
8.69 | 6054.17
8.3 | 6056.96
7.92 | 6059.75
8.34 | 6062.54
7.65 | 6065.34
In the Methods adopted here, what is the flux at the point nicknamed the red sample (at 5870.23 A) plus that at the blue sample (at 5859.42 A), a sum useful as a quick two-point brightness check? 14.7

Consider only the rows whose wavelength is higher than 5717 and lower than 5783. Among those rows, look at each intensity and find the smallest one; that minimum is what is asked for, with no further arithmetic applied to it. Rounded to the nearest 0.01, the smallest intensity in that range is 7.07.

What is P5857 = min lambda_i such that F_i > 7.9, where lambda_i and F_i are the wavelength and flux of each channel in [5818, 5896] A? 5819.09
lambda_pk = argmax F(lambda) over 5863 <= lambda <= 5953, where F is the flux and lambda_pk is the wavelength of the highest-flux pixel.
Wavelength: 5943.67 A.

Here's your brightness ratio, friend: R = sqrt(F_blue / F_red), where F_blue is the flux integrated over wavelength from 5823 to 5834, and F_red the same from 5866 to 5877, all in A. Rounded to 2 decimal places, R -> 1.04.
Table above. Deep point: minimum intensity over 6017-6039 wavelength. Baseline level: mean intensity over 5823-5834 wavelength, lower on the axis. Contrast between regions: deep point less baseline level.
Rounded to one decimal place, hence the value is -0.1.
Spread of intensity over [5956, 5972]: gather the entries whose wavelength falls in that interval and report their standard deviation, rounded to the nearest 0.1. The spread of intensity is 0.4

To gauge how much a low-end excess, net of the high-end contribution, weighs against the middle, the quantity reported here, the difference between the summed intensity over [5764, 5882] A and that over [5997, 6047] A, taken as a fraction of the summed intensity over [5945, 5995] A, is 1.5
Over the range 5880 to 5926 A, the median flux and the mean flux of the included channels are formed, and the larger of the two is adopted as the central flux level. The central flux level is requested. 5.85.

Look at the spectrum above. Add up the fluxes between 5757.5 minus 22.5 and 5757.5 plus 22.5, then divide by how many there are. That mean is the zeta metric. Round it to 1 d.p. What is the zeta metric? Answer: 8.2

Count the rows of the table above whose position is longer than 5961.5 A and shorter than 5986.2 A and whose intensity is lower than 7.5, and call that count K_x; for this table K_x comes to 4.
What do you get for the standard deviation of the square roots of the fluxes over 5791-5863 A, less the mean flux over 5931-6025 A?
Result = -7.5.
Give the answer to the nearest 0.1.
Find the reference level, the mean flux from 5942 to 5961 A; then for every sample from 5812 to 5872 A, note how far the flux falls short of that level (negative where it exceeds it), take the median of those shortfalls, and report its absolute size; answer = 0.2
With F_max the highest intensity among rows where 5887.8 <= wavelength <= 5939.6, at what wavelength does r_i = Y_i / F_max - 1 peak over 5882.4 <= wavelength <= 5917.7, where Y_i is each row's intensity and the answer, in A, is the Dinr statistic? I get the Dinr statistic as 5916.36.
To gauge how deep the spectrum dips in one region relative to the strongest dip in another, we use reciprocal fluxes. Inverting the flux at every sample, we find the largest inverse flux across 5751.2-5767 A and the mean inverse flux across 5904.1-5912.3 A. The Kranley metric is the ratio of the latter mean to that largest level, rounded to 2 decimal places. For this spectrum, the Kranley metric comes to 1.25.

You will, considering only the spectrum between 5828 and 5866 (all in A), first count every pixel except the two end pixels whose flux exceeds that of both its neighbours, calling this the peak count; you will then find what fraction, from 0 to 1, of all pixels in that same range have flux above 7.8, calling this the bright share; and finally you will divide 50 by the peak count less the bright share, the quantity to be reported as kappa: 18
